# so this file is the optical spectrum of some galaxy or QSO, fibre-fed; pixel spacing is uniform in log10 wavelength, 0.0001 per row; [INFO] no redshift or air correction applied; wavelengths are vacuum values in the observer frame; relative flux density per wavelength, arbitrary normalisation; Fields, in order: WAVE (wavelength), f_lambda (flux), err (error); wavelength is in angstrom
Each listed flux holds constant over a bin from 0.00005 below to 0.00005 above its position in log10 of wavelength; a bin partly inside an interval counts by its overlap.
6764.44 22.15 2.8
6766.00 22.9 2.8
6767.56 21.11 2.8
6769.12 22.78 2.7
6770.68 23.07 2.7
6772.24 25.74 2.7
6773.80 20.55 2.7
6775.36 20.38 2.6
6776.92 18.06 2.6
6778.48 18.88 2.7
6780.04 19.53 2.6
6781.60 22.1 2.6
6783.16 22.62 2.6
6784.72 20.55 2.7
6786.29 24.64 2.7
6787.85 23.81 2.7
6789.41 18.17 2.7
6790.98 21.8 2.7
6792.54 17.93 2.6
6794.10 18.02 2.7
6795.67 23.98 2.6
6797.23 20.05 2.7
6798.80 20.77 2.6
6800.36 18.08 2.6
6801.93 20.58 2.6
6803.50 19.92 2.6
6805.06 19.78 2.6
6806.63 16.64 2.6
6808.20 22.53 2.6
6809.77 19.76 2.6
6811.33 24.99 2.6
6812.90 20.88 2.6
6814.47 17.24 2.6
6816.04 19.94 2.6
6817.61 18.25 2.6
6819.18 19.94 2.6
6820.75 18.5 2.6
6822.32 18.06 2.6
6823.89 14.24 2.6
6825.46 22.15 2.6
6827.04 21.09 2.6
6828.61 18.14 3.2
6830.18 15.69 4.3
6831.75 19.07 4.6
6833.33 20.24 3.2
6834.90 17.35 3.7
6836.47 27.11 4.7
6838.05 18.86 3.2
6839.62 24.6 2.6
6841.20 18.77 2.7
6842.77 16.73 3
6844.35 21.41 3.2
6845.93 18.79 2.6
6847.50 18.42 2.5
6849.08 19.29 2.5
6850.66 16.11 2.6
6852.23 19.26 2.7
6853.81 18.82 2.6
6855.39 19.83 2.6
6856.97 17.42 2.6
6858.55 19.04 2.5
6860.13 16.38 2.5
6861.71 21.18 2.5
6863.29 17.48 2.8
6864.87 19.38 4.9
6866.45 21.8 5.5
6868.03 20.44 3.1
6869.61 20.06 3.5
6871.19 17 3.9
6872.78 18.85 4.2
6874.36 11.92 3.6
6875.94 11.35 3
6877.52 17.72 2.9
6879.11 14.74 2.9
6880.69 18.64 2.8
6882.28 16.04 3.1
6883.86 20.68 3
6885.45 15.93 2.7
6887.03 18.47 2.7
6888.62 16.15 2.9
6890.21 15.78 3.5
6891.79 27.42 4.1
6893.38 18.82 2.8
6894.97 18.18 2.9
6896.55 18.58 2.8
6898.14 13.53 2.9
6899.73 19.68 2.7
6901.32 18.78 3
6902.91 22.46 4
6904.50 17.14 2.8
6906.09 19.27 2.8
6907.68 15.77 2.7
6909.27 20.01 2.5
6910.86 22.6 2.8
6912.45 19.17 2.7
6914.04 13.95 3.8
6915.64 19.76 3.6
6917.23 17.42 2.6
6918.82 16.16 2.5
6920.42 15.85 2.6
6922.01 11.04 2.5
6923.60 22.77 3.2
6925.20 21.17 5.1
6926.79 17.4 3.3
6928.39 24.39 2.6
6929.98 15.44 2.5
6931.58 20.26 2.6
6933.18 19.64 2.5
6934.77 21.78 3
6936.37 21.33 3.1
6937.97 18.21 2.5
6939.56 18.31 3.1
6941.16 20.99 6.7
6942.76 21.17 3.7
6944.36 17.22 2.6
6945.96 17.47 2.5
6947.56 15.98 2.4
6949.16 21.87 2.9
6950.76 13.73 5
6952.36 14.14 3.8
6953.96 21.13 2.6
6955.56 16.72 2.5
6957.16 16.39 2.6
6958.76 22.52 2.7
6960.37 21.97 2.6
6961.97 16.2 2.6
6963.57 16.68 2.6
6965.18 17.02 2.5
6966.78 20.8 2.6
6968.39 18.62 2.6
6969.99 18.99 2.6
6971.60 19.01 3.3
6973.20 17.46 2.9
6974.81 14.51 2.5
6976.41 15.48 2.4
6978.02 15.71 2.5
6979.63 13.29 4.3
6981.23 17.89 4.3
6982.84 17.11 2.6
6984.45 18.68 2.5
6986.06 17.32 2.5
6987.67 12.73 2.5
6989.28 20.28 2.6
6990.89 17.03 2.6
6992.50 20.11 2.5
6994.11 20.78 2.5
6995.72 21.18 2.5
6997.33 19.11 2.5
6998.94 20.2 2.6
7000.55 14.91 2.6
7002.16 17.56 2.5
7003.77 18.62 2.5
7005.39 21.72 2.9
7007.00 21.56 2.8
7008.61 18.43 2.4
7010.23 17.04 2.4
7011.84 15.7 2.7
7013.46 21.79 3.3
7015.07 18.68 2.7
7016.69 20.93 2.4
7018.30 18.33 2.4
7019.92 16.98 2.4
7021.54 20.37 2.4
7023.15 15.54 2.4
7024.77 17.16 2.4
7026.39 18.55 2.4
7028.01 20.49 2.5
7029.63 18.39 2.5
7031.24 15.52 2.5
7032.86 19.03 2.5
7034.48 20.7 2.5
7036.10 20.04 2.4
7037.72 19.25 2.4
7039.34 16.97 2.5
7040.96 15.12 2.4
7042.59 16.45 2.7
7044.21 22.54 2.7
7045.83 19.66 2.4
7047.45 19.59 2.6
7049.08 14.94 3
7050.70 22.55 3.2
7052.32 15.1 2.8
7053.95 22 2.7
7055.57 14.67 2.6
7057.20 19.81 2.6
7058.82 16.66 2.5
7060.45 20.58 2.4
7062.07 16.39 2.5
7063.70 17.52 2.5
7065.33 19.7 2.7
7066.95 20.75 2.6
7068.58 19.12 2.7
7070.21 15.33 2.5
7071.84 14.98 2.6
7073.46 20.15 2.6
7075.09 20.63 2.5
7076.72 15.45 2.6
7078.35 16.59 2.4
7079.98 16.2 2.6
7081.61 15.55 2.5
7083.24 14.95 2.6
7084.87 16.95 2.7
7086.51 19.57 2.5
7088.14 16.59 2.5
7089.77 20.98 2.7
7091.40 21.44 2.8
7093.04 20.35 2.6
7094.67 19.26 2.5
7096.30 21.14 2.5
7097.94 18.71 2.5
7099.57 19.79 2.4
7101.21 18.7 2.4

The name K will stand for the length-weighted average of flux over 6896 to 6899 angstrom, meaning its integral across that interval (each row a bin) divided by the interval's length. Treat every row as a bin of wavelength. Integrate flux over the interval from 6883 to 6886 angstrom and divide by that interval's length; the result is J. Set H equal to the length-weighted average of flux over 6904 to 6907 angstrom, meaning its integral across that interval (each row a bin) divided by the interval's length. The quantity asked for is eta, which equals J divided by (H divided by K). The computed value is 16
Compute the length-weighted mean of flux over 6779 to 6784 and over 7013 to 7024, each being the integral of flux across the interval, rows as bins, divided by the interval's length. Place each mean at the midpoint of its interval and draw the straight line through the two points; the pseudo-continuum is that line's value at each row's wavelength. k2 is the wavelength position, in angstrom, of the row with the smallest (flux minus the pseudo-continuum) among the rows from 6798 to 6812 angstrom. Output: 6806.63 angstrom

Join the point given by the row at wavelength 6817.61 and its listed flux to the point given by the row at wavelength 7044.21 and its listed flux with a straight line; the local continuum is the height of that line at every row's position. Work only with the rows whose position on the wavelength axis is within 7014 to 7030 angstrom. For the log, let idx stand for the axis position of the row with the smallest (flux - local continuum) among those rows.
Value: 7023.15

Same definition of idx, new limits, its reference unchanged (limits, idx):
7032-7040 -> 7039.34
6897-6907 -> 6898.14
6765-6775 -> 6773.80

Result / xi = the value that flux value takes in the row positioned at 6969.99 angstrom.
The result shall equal 18.99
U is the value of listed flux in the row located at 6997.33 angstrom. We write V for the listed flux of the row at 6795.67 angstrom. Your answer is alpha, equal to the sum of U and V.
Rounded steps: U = 19.11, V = 23.98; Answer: 43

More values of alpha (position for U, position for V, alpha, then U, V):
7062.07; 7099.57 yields 36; 16.39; 19.79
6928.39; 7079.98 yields 41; 24.39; 16.2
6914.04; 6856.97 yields 31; 13.95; 17.42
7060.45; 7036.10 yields 41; 20.58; 20.04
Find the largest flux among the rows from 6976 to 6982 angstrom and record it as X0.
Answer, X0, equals 17.89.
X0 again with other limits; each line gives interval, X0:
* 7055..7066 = 20.58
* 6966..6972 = 20.8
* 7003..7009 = 21.72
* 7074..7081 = 20.63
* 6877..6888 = 20.68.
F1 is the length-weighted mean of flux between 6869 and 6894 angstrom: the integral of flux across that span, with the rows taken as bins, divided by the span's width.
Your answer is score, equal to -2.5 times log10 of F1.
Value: -3.10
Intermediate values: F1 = 17.4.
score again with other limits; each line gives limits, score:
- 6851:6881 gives -3.13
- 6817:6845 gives -3.22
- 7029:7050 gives -3.16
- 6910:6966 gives -3.17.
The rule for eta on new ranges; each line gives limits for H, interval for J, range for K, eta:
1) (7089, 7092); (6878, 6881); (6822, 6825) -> 13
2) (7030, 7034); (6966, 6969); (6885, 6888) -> 19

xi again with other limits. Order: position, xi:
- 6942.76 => 21.17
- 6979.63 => 13.29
